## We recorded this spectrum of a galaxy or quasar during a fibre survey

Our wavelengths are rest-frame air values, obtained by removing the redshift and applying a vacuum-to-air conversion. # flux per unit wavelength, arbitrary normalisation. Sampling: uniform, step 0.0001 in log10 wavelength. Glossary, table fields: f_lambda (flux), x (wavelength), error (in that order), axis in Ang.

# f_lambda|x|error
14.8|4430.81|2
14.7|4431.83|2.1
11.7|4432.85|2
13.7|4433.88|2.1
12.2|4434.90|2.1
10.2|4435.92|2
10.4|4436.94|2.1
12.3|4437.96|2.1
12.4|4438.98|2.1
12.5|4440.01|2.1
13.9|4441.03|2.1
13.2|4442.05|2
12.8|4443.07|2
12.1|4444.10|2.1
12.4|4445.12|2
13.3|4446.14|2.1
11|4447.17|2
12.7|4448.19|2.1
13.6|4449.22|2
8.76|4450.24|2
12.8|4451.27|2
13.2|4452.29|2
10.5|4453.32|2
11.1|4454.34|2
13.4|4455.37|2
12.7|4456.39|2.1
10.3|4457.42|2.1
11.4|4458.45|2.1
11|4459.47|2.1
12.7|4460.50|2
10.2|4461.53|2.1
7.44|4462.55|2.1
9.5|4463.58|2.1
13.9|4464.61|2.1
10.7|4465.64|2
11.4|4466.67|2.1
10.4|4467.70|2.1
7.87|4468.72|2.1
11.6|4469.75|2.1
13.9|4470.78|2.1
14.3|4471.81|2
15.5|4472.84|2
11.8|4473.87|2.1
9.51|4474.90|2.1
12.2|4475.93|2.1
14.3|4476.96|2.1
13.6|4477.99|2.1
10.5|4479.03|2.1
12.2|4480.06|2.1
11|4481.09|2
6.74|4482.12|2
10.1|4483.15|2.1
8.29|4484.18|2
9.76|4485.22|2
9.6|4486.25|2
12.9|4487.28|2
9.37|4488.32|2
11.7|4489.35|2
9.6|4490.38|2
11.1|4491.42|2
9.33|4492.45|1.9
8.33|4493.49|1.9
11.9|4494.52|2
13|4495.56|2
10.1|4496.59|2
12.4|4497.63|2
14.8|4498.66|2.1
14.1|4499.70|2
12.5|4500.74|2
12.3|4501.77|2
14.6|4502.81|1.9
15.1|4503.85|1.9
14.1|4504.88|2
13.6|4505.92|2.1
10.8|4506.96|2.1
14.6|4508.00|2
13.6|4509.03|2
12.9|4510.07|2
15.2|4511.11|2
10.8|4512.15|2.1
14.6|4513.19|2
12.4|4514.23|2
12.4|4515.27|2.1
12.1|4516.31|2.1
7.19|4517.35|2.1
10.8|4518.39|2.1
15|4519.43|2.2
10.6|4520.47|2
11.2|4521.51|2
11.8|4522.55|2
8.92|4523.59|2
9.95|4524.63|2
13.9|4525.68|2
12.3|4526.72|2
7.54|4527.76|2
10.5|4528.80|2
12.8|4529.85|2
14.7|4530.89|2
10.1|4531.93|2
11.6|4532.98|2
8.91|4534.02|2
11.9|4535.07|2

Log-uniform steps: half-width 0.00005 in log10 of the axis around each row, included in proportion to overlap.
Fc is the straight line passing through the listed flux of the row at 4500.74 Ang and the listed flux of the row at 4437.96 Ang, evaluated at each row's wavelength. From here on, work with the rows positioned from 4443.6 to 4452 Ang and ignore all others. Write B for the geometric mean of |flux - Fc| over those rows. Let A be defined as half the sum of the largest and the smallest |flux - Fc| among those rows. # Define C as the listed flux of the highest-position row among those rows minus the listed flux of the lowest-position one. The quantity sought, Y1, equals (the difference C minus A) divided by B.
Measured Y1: -1.9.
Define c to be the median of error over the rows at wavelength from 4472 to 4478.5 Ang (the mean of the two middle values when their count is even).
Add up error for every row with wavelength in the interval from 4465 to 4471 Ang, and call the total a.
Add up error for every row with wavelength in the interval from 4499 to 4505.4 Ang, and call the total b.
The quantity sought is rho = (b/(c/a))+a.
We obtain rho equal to 83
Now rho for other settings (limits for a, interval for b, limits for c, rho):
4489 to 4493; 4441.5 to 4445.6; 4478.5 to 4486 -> 40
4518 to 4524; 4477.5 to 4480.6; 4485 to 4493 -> 51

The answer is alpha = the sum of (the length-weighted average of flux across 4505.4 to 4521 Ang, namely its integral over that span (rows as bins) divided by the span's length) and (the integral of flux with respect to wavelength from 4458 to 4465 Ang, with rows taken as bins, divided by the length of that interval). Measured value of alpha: 23.3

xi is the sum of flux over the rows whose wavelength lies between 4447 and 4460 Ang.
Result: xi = 152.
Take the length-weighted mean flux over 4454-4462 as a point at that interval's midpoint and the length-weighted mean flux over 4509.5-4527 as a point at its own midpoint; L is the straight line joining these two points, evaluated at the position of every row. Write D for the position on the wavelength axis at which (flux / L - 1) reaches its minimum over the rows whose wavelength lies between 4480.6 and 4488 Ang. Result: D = 4482.12 Ang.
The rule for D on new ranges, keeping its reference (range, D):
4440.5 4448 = 4447.17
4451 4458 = 4457.42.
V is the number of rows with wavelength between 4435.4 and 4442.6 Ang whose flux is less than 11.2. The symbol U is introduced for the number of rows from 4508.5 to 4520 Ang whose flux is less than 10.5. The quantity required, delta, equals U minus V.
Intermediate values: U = 1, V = 2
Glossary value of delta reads -1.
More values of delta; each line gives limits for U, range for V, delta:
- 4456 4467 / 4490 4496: 0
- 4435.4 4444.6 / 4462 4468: -2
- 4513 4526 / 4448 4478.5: -9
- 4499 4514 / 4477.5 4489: -8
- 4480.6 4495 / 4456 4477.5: 0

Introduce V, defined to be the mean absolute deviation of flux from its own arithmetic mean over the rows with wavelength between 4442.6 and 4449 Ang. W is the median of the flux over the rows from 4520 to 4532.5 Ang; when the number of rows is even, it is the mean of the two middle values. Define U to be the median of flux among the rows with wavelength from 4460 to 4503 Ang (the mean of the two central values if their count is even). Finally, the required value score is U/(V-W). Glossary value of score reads -1.11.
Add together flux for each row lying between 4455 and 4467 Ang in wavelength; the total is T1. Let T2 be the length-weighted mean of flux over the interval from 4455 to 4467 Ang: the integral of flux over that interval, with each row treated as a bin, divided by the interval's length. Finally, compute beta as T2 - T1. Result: -123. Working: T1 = 135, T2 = 11.2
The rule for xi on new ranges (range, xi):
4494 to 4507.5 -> 169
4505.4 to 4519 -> 161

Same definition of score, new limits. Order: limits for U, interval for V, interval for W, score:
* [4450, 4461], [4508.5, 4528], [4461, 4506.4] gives -1.16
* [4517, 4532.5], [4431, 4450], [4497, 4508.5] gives -0.82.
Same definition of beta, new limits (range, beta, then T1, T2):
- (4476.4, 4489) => -118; 128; 10.7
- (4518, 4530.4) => -124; 135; 11.3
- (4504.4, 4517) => -144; 157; 13.0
